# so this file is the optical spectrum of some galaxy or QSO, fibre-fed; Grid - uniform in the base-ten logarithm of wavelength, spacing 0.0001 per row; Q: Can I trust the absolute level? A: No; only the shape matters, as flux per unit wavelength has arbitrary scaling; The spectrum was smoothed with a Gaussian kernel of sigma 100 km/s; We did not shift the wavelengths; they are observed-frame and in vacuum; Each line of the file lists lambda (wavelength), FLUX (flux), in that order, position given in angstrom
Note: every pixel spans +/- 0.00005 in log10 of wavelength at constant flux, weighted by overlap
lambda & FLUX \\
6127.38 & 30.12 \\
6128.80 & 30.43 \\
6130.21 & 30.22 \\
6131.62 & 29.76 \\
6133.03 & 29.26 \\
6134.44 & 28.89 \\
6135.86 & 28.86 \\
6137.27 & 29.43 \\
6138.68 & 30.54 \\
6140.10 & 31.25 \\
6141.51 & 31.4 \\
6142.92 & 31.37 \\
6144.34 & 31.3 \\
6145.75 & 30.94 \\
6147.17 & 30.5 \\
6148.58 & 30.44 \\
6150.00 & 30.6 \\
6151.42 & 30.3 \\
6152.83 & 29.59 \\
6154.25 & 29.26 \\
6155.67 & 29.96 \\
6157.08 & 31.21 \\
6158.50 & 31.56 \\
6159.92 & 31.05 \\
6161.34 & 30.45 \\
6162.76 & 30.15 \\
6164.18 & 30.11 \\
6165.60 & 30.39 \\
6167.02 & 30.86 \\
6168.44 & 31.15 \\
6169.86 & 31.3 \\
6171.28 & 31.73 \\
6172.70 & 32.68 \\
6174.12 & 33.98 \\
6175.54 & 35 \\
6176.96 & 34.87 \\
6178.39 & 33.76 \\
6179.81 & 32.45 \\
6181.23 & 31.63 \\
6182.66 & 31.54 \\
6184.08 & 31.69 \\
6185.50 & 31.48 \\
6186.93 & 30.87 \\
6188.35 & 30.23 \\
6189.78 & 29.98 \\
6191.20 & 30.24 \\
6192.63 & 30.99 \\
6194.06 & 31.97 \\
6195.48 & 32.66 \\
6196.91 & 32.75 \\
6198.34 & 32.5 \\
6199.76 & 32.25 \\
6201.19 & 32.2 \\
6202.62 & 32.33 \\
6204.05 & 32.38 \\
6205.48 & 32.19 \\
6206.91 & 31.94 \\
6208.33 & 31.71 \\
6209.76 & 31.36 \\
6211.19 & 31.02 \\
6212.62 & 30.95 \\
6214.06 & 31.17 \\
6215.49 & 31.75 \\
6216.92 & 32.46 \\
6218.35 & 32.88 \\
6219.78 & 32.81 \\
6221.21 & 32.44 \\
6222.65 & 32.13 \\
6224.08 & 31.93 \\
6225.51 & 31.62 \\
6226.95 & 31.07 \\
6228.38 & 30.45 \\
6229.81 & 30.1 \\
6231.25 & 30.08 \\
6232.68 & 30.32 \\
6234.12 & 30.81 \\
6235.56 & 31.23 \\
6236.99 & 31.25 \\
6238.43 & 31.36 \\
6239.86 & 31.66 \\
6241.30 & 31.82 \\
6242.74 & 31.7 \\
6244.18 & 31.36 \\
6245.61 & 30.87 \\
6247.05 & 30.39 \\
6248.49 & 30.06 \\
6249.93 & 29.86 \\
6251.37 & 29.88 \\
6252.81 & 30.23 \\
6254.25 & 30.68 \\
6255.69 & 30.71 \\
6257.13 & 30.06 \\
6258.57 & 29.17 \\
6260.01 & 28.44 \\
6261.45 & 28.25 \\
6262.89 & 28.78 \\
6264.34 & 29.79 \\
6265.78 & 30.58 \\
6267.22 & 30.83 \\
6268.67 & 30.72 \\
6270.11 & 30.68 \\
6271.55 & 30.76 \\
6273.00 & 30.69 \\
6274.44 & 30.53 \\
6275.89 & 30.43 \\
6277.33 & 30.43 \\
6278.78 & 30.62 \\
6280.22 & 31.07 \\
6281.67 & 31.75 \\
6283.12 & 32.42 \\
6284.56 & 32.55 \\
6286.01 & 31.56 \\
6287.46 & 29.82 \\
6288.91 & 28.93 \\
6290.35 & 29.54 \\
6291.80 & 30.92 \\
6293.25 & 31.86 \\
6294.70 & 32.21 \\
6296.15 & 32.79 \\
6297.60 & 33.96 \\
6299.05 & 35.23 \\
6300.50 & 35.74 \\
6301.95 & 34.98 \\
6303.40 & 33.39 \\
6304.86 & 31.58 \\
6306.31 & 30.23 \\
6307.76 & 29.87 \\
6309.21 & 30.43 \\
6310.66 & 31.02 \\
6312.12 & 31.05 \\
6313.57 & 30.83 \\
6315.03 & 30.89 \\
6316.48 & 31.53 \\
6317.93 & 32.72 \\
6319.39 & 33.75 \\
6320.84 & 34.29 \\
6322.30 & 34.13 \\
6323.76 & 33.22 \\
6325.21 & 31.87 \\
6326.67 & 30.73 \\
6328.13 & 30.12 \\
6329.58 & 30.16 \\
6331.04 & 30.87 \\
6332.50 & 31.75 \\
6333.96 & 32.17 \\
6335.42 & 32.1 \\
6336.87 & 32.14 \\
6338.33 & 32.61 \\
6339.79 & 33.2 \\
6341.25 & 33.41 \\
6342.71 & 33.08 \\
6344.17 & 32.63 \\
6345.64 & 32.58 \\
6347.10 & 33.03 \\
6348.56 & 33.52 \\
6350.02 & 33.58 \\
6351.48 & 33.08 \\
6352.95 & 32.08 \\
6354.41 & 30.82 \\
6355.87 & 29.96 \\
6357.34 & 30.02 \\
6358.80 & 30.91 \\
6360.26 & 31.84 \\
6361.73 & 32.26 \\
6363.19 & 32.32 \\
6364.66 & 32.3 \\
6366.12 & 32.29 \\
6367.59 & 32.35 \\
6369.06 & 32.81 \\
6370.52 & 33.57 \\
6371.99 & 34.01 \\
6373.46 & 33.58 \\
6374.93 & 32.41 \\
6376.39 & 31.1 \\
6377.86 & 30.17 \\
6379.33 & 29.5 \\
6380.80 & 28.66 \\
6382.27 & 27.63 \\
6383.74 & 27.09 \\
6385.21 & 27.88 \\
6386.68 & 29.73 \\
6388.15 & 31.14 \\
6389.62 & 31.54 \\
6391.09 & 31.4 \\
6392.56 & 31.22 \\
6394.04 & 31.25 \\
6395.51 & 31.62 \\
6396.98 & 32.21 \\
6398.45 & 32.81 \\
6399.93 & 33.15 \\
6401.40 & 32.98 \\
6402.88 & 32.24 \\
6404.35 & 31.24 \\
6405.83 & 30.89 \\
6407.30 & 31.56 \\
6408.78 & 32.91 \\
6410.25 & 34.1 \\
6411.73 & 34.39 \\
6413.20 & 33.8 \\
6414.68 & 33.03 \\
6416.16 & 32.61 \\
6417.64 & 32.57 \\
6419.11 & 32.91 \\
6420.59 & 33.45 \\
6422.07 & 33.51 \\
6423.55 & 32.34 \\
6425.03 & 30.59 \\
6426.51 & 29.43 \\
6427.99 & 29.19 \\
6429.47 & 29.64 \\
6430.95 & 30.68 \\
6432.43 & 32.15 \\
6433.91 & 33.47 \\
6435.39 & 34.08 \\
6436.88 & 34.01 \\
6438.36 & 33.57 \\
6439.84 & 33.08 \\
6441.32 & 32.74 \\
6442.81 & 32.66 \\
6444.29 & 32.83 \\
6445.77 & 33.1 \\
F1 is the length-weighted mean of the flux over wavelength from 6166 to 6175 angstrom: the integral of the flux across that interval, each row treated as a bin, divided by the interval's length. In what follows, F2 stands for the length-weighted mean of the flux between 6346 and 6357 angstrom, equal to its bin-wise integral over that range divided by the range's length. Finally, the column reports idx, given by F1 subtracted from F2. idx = 0.2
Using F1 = 32.0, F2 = 32.2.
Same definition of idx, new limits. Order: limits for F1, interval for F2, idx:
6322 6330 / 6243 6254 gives -1.2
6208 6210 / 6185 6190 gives -0.9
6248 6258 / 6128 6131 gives 0.0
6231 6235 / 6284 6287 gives 1.3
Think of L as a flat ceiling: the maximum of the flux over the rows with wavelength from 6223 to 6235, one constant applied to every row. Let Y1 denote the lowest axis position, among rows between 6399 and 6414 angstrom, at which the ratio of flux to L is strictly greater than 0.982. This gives 6399.93 angstrom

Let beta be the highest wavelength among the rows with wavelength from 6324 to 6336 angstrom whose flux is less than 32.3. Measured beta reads 6335.42 angstrom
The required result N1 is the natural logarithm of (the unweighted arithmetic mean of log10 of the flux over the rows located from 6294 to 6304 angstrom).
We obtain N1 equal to 0.426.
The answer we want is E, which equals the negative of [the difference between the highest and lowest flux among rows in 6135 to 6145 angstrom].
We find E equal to -2.5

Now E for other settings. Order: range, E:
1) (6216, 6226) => -1.3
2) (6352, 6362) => -2.3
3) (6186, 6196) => -2.7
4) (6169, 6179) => -3.7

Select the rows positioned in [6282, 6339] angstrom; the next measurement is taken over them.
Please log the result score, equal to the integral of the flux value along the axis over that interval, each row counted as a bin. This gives 1821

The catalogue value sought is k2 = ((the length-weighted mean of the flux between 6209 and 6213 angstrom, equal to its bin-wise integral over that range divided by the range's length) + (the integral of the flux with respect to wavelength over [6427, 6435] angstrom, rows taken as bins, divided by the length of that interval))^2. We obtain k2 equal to 3876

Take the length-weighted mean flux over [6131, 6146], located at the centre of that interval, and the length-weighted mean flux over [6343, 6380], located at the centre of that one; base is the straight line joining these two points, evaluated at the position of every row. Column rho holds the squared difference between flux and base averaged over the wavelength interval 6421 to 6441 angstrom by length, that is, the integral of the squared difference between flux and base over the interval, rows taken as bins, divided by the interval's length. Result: 3.4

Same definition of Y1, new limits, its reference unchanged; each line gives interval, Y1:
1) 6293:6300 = 6293.25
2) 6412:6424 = 6413.20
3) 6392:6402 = 6395.51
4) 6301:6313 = 6301.95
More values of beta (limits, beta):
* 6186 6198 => 6194.06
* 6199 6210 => 6209.76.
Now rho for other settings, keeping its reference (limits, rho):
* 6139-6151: 0.6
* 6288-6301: 5.2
